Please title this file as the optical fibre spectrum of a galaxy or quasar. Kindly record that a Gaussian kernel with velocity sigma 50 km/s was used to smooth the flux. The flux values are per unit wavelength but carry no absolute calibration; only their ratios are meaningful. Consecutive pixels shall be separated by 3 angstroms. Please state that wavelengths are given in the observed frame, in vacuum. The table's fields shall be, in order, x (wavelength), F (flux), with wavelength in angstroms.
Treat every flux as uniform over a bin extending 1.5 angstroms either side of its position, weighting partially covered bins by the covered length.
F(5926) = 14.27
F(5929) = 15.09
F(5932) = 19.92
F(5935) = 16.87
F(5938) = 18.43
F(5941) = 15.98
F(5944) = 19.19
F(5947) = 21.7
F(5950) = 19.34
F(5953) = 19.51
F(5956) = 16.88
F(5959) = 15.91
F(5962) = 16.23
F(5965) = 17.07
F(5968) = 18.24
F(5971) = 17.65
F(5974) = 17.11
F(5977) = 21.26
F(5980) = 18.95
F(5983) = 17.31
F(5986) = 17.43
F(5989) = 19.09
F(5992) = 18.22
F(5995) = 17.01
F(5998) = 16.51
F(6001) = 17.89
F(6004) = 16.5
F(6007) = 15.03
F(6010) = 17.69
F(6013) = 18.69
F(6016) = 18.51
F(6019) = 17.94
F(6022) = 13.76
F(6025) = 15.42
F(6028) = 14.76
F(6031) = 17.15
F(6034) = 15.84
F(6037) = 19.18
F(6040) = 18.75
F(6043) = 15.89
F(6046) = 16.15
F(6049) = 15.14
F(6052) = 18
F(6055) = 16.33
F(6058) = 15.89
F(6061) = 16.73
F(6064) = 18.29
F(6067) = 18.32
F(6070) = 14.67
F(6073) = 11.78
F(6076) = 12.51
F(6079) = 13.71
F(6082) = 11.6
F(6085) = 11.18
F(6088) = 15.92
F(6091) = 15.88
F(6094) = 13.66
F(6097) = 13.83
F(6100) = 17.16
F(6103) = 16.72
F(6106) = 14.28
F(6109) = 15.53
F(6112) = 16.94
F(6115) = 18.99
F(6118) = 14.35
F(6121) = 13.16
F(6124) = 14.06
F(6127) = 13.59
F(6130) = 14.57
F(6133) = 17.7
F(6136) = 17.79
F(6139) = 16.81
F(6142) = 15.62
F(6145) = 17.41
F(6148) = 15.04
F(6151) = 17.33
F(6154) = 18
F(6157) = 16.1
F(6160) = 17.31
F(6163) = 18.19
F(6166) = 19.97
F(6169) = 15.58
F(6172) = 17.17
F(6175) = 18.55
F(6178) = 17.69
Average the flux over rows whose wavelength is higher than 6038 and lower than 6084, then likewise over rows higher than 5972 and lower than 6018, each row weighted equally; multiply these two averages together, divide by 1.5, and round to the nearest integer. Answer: 185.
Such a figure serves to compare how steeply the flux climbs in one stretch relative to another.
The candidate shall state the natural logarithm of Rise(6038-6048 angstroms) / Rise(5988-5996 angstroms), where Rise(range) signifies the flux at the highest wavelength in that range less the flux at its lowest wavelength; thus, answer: 0.22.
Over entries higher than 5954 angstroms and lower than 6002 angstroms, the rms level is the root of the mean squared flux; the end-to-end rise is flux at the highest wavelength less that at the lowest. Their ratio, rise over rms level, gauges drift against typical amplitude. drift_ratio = 0.057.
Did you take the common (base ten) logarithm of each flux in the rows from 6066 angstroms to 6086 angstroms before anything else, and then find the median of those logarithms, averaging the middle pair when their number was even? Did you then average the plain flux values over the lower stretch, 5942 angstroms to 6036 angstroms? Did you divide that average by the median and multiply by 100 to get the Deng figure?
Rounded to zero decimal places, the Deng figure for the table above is 1599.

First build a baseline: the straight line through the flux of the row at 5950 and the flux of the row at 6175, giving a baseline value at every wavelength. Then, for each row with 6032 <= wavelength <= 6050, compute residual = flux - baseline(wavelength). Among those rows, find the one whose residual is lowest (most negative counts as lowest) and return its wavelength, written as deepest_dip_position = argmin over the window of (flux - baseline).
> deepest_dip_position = 6049 angstroms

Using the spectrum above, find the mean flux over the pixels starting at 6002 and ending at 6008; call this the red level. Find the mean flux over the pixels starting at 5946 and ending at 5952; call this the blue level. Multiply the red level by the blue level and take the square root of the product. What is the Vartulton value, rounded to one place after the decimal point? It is 18.0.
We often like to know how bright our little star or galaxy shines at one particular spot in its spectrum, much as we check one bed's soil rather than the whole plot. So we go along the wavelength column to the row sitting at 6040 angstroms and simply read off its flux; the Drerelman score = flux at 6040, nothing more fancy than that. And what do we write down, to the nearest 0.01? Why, 18.75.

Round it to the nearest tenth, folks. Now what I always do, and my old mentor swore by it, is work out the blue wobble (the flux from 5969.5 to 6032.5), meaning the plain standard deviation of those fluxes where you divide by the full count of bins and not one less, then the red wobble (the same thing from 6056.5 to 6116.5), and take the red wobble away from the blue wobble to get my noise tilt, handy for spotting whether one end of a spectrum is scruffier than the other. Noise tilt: -0.6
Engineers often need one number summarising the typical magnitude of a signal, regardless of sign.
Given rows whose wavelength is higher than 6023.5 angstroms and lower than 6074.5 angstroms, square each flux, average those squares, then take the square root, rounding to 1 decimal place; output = 16.5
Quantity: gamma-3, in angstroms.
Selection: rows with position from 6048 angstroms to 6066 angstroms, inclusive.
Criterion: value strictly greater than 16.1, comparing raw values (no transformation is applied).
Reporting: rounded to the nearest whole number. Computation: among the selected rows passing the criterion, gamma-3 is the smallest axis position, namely 6052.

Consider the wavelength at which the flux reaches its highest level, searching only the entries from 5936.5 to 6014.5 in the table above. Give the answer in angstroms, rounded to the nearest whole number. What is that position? 5947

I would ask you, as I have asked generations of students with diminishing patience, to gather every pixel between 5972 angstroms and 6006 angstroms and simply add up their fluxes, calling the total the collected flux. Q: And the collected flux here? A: 197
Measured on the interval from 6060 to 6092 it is 161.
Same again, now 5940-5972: 198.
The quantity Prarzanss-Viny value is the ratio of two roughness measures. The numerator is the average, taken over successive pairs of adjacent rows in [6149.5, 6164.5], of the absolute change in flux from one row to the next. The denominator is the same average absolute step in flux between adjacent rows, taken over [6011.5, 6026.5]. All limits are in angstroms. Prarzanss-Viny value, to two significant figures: 0.71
